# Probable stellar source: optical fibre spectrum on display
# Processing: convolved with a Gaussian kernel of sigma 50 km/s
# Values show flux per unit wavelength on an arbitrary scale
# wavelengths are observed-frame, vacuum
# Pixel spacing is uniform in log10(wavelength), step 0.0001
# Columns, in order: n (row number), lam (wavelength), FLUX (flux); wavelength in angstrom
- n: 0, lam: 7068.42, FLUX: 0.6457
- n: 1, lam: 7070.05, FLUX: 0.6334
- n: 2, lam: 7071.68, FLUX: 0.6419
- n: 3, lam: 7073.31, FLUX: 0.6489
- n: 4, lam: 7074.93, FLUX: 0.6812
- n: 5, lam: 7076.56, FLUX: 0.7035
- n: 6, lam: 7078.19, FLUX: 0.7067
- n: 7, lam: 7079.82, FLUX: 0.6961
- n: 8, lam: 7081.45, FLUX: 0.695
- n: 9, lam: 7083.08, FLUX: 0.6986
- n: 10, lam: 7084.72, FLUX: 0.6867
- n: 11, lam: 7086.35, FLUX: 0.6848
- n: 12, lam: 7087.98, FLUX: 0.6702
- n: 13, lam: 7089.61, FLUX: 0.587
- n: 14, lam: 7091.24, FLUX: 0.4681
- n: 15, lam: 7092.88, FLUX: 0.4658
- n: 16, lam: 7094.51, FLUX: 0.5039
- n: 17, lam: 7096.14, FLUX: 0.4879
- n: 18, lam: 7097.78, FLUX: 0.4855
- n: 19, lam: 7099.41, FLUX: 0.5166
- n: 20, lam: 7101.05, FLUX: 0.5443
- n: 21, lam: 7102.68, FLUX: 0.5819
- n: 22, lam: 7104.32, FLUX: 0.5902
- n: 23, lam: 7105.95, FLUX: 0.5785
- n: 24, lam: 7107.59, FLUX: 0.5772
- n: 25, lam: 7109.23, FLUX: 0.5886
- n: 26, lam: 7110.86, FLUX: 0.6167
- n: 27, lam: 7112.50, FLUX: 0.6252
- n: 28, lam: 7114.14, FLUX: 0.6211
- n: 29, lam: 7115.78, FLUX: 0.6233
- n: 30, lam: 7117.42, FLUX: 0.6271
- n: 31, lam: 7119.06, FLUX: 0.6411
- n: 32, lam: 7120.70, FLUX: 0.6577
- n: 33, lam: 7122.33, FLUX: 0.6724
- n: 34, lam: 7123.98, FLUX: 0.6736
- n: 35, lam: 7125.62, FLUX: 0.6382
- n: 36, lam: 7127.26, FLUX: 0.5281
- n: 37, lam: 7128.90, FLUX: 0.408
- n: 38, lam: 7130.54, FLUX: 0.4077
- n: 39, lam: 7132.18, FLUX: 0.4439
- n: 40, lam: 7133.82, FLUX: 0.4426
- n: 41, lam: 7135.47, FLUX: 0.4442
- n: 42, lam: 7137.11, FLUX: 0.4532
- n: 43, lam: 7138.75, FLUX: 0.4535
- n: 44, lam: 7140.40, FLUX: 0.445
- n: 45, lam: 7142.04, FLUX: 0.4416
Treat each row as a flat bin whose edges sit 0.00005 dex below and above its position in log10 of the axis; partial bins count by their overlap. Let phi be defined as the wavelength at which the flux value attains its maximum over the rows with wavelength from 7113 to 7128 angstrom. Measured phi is 7123.98 angstrom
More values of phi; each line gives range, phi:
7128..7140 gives 7138.75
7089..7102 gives 7089.61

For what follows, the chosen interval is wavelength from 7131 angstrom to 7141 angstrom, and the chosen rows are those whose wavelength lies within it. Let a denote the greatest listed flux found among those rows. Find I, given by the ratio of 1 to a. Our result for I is 2.21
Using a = 0.4535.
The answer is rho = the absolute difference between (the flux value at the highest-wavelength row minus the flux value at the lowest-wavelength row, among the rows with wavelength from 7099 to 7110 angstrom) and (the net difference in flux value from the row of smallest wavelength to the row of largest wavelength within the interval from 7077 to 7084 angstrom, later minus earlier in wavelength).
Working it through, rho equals 0.08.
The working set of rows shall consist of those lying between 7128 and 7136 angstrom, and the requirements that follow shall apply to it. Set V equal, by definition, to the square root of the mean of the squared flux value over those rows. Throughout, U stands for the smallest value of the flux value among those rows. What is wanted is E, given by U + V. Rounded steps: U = 0.4077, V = 0.43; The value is 0.84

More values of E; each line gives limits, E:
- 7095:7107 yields 1.03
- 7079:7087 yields 1.38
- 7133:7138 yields 0.89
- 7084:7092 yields 1.09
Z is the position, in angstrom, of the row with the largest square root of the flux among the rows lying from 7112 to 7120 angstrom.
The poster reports 7119.06 angstrom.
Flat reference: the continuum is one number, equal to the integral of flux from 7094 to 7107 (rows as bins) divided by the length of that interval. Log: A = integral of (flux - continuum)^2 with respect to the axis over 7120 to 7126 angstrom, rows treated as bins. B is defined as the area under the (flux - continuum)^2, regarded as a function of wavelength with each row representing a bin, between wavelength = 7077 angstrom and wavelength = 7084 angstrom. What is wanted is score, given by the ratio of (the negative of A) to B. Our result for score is -0.5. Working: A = 0.09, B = 0.183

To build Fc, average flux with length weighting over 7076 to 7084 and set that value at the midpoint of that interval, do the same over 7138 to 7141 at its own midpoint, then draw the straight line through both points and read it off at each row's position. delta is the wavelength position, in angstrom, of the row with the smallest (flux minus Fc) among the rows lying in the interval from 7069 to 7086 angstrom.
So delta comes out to 7070.05 angstrom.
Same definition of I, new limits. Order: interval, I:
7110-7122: 1.52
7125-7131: 1.57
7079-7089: 1.43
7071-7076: 1.47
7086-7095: 1.46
